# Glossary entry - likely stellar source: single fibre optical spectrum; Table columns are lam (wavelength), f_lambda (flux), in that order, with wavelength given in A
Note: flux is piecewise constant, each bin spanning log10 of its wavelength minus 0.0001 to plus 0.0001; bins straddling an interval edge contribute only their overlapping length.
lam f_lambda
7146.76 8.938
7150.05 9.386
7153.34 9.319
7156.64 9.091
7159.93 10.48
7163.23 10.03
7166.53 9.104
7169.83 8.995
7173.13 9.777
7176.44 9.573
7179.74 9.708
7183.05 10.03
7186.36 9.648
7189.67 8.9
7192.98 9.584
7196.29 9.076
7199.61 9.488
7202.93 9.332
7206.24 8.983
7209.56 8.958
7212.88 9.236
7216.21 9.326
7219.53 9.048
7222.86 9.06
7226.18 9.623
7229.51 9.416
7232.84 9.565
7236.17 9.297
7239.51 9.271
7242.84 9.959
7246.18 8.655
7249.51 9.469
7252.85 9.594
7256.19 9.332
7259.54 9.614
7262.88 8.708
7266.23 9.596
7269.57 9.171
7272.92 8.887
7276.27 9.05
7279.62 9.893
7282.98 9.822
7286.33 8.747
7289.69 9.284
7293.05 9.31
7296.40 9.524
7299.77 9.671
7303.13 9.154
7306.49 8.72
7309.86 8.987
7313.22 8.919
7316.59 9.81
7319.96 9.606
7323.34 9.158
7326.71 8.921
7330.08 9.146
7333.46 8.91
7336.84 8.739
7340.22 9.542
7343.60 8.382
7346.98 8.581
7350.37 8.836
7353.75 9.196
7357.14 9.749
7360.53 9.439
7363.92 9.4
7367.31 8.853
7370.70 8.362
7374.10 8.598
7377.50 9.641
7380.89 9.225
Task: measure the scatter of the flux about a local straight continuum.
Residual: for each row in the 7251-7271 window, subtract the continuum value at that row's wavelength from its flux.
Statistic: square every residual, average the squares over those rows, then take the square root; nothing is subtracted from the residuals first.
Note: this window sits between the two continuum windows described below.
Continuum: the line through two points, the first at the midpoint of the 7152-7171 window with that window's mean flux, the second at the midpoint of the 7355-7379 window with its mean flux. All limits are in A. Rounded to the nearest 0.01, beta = 0.32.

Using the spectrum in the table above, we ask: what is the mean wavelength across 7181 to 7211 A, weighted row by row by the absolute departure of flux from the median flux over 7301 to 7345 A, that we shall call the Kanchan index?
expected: 7190.8 A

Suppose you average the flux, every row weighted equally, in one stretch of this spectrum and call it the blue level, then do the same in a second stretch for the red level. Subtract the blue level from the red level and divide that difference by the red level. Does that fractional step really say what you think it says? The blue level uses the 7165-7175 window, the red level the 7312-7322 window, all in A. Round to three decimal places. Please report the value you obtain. 0.016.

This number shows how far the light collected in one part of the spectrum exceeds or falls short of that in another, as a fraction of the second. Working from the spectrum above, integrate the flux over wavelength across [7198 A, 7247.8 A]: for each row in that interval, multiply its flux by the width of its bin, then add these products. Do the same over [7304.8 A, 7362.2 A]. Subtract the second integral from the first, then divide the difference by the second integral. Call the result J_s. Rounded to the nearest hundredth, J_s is -0.11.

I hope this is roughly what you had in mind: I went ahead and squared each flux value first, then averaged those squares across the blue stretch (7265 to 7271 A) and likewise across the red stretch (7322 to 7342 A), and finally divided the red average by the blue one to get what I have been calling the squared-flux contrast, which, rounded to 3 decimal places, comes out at 0.934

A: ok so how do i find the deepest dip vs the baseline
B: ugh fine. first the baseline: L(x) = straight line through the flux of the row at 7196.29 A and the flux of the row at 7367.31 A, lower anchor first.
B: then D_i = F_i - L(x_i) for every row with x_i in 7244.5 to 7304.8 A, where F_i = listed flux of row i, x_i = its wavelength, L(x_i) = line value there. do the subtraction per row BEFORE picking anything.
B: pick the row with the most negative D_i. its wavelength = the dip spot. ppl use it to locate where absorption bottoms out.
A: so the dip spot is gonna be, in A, 7246.18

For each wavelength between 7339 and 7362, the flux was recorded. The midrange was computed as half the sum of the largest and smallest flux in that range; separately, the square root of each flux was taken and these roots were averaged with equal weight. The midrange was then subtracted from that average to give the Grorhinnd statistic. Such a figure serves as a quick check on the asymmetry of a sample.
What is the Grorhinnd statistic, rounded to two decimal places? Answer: -6.05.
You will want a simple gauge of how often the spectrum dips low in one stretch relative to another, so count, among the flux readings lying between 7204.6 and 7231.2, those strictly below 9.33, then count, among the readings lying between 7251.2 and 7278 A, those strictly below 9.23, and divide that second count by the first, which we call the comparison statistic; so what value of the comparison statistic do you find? 0.67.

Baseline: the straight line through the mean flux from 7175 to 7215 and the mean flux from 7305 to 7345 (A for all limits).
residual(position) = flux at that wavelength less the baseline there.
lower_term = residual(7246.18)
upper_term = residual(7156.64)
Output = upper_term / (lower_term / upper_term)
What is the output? -0.23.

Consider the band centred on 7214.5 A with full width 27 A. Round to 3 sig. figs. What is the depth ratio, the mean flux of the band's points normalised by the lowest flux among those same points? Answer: 1.03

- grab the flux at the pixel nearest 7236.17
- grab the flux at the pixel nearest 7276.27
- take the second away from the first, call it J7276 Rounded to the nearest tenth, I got 0.2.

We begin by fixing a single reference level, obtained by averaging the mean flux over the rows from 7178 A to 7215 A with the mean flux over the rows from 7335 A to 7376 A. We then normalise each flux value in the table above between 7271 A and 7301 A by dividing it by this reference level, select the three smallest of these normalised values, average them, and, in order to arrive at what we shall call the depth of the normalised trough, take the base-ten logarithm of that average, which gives -0.013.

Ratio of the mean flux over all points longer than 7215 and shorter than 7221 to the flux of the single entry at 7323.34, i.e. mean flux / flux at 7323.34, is 1.00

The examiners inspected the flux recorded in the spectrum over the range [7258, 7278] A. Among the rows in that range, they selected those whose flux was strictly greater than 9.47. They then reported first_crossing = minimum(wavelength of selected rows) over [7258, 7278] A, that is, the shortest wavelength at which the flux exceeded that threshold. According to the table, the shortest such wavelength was 7259.54 A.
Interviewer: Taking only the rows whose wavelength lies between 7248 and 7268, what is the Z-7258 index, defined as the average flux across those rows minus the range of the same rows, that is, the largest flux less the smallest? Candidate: 8.48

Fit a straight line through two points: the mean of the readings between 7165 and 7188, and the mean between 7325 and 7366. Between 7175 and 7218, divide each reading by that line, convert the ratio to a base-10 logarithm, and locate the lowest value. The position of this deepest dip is 7189.67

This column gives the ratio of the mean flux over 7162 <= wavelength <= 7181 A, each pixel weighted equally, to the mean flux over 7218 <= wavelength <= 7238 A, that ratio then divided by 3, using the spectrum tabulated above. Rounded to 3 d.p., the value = 0.340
